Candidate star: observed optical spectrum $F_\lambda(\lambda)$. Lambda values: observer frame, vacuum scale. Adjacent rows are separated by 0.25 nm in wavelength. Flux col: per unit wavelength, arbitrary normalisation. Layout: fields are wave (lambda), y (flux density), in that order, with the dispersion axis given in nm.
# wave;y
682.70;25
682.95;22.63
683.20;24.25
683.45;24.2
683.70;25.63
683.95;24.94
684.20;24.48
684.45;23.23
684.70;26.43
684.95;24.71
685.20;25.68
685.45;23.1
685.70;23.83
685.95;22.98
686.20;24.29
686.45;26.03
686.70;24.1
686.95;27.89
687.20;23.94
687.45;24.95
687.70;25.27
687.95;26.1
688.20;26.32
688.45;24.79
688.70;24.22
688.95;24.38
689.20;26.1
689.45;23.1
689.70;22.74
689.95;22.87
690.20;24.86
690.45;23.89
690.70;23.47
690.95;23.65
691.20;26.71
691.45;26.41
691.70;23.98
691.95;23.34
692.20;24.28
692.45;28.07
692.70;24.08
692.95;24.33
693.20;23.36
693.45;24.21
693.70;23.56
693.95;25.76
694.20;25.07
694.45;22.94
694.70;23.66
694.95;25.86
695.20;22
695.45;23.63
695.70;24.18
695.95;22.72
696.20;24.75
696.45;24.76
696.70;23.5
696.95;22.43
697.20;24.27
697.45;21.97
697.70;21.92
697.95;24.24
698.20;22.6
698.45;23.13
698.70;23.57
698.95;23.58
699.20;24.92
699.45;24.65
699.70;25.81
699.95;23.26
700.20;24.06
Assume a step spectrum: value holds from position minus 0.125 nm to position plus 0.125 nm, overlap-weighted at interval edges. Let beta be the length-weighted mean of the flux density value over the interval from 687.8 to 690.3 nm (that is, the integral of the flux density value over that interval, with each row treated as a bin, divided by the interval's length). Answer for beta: 24.6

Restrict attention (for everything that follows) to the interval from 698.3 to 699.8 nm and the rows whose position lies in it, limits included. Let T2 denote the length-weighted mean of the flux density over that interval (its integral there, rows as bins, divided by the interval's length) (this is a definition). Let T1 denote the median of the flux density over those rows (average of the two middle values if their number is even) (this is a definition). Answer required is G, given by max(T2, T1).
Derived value 24.2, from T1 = 24.1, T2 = 24.2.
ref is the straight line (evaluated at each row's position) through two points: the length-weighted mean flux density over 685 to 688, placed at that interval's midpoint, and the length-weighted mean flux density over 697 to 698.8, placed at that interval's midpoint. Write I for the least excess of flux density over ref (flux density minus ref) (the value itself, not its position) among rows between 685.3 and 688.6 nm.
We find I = -1.9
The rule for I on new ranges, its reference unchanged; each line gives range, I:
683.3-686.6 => -1.9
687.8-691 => -1.6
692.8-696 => -1.5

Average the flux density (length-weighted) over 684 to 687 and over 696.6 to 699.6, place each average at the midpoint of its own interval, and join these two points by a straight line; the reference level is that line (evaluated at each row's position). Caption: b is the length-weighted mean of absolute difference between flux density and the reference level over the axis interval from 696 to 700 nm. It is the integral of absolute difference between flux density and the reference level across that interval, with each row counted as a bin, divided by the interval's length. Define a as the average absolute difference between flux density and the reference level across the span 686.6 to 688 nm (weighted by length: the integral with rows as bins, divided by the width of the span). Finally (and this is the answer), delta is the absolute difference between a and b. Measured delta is 0.25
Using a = 1.22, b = 0.96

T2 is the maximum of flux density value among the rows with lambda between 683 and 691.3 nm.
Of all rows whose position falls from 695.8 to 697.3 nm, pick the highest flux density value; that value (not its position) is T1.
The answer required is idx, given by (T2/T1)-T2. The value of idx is -26.8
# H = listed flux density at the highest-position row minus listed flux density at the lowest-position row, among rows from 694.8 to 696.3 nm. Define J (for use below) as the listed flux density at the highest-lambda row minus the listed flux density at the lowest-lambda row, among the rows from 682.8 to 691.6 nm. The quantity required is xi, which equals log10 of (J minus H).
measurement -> 0.69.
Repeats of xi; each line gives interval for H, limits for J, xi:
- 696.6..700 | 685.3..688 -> 0.51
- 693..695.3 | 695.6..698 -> 0.15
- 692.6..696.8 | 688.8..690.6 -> -1.05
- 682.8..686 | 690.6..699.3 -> 0.04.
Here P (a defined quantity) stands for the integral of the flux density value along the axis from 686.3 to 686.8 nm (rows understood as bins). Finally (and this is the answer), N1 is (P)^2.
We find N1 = 157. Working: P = 12.5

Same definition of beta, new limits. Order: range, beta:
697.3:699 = 23.0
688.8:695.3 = 24.3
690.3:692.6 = 24.9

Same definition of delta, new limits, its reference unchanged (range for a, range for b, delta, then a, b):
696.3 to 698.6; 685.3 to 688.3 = 0.36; 0.89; 1.25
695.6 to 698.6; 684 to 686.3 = 0.08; 0.88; 0.96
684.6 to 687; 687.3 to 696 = 0.16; 1.15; 0.99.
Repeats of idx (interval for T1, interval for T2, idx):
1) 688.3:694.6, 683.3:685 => -25.5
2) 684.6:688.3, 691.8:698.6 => -27.1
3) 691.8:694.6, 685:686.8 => -25.1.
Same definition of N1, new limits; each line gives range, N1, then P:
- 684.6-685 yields 105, 10.3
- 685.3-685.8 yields 139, 11.8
